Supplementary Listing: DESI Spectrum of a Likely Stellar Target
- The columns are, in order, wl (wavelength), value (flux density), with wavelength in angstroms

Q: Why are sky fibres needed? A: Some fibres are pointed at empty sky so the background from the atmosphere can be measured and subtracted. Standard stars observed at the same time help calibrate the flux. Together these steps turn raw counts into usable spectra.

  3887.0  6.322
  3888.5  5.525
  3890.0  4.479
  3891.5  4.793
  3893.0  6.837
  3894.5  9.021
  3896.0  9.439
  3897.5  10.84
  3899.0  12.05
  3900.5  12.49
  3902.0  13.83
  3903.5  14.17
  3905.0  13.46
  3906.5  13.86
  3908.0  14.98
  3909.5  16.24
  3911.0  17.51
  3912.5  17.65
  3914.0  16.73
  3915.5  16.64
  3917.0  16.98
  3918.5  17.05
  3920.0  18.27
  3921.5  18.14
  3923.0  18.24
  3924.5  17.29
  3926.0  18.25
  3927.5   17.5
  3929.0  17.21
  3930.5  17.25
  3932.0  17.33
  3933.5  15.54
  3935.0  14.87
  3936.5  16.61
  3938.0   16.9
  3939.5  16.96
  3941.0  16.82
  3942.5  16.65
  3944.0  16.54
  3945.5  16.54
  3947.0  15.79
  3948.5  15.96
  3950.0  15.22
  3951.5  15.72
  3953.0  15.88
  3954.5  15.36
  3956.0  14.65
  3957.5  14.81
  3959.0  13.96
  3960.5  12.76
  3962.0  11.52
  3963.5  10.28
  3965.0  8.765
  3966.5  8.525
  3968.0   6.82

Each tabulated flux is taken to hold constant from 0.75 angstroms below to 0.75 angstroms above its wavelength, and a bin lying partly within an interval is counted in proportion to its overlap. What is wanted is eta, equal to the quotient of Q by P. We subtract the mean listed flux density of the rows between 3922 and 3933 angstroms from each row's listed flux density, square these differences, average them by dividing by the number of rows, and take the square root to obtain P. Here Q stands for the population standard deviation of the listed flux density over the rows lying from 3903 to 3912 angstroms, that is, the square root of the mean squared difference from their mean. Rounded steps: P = 0.43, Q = 1.4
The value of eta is 3.3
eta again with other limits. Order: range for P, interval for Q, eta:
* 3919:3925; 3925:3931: 1.0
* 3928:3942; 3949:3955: 0.3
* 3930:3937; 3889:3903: 3.3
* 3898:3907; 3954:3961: 1.2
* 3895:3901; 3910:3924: 0.5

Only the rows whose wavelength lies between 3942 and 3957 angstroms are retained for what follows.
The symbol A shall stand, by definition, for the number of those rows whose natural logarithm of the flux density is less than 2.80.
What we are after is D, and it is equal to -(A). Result -7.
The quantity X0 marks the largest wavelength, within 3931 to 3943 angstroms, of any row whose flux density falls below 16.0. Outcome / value 3935.0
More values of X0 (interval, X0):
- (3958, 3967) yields 3966.5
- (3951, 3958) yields 3957.5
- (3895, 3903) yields 3902.0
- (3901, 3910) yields 3908.0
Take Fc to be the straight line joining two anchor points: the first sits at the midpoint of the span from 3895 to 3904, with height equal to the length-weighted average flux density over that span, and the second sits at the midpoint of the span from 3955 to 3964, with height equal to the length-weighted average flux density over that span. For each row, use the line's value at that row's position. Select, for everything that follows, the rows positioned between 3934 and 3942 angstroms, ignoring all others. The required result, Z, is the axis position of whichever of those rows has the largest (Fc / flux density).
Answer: 3935.0 angstroms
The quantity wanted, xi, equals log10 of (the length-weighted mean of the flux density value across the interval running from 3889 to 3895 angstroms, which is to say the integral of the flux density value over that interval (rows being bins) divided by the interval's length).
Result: 0.79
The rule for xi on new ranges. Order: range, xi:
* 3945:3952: 1.20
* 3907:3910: 1.19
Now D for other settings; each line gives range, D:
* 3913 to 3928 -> 0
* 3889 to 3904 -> -10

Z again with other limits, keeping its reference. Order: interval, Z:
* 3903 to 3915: 3905.0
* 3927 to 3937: 3935.0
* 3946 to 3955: 3950.0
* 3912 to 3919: 3915.5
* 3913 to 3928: 3915.5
